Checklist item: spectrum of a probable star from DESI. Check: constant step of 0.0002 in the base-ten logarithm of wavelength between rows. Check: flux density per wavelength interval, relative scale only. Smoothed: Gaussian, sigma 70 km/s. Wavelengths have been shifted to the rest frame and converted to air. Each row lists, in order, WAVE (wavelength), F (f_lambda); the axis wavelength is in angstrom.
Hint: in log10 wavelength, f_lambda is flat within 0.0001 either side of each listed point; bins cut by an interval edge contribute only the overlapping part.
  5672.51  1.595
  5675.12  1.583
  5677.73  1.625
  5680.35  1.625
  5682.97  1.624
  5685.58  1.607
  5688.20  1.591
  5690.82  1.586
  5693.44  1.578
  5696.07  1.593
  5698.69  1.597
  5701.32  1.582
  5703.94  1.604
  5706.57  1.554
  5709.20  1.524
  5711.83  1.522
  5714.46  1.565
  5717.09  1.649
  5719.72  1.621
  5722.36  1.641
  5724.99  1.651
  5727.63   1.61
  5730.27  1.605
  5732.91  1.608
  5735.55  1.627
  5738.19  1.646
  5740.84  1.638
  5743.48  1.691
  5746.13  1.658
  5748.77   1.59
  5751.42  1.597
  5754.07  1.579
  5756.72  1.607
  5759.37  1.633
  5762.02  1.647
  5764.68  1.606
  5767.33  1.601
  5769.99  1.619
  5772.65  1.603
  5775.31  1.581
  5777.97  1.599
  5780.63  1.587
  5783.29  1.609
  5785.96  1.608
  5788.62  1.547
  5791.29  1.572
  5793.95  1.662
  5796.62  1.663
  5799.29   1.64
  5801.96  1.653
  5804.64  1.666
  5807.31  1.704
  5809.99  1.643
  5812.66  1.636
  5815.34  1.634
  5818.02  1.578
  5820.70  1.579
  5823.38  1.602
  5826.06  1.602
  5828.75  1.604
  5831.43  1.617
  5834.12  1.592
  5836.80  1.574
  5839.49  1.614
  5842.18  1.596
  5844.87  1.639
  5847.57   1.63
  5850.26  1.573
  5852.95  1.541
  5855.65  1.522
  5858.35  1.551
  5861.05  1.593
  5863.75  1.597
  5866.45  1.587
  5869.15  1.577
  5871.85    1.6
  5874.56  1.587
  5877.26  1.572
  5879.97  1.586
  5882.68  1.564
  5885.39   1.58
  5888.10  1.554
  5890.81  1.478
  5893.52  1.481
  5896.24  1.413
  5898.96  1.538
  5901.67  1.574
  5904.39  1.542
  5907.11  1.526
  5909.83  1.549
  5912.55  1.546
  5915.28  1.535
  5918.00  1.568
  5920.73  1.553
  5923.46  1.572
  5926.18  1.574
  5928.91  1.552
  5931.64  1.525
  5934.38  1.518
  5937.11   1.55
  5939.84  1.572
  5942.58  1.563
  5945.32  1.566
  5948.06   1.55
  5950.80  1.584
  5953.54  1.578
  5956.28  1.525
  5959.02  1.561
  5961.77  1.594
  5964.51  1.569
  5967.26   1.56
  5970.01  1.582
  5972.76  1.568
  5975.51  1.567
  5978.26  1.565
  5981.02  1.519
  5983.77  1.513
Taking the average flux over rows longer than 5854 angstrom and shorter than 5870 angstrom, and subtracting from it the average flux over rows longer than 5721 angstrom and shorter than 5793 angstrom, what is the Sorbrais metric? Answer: -0.04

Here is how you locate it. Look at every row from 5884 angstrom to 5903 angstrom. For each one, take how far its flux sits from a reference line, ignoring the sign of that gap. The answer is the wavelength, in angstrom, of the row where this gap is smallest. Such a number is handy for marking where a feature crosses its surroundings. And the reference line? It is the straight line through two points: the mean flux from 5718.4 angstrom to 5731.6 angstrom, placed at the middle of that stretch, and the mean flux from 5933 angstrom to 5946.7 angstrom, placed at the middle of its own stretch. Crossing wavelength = 5901.67 angstrom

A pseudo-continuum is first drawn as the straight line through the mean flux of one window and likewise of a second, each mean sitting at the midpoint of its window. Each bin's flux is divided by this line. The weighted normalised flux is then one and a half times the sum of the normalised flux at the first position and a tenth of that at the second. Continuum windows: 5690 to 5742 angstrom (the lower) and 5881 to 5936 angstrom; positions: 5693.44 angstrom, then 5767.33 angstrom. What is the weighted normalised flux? 1.62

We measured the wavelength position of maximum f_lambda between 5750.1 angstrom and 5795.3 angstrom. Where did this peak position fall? 5793.95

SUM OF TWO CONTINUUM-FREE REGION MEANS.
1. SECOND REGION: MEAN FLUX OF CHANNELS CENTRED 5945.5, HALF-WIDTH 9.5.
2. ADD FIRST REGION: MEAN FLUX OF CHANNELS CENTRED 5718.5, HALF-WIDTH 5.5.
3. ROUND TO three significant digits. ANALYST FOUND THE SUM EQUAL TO 3.19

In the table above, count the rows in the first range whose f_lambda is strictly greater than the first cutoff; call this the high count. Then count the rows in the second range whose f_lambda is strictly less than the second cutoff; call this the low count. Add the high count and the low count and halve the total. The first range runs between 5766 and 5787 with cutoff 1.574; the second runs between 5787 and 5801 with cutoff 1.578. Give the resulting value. 5.0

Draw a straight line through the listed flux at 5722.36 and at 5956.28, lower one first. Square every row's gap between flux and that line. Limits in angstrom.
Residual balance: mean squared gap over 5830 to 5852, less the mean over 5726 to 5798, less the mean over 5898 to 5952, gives -0.0006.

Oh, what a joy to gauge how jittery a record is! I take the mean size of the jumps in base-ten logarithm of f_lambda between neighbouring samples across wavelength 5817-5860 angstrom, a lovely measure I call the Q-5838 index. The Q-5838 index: 0.0060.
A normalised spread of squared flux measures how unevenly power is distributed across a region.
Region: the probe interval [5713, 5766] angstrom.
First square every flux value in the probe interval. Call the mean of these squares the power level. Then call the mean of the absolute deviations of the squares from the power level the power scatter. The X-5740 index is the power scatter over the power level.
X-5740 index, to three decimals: 0.030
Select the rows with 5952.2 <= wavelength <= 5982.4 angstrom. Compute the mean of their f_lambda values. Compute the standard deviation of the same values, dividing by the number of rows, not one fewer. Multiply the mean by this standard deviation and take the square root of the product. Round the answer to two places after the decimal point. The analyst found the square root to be 0.18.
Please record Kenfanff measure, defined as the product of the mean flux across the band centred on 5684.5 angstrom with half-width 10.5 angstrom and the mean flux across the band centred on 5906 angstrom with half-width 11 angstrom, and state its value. 2.45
